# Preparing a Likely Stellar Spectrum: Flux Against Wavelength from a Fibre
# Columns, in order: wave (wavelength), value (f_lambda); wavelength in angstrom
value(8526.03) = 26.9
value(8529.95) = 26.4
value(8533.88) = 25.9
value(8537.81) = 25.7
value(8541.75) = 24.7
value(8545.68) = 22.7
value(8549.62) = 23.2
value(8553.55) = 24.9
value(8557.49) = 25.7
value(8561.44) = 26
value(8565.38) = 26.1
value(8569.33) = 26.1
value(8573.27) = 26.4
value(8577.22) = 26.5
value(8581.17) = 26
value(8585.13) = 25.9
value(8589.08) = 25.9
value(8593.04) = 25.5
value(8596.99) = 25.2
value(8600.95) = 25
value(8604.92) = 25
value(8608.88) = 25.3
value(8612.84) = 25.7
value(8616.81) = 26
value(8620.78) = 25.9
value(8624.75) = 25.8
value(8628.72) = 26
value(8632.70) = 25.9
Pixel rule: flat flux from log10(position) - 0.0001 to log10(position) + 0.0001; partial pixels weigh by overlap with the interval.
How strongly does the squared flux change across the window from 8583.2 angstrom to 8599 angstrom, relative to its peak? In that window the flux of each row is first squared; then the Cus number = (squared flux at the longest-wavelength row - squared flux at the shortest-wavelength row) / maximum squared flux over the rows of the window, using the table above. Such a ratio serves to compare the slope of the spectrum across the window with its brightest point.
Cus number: -0.053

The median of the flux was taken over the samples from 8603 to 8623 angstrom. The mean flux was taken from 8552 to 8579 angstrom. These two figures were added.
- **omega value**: 51.7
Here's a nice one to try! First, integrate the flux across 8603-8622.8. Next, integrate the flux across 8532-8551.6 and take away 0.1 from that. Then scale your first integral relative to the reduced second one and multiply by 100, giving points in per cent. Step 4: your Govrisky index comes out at 106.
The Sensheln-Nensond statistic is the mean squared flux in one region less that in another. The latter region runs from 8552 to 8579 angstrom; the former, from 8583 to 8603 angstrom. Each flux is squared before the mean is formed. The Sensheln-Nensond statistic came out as -24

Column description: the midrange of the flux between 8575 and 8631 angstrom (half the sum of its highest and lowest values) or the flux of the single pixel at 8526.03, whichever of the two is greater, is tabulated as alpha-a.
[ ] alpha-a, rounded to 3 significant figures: 26.9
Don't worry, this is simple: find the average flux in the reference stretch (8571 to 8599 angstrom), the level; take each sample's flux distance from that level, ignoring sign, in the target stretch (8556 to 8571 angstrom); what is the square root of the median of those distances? 0.4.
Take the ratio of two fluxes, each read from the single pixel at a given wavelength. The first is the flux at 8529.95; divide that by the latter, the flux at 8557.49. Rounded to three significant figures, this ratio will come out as 1.03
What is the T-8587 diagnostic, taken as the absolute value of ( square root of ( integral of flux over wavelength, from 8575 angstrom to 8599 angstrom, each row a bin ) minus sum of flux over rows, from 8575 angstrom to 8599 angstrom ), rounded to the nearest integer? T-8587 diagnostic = 130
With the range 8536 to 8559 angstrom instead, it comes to 123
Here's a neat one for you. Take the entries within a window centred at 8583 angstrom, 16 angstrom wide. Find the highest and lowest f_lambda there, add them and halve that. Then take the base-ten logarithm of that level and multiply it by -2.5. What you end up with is -3.55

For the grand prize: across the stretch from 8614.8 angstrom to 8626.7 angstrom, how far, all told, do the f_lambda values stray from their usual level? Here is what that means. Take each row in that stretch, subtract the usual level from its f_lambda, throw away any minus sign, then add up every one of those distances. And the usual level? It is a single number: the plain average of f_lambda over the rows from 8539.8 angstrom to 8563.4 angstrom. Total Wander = 4.10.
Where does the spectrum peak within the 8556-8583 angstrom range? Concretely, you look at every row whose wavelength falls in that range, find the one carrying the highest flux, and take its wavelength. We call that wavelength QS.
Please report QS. 8577.22 angstrom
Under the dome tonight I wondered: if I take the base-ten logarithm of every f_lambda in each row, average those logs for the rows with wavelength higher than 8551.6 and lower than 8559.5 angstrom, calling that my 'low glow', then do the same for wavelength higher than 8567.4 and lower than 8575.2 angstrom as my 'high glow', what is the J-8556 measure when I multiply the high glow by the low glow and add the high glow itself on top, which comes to 3.41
